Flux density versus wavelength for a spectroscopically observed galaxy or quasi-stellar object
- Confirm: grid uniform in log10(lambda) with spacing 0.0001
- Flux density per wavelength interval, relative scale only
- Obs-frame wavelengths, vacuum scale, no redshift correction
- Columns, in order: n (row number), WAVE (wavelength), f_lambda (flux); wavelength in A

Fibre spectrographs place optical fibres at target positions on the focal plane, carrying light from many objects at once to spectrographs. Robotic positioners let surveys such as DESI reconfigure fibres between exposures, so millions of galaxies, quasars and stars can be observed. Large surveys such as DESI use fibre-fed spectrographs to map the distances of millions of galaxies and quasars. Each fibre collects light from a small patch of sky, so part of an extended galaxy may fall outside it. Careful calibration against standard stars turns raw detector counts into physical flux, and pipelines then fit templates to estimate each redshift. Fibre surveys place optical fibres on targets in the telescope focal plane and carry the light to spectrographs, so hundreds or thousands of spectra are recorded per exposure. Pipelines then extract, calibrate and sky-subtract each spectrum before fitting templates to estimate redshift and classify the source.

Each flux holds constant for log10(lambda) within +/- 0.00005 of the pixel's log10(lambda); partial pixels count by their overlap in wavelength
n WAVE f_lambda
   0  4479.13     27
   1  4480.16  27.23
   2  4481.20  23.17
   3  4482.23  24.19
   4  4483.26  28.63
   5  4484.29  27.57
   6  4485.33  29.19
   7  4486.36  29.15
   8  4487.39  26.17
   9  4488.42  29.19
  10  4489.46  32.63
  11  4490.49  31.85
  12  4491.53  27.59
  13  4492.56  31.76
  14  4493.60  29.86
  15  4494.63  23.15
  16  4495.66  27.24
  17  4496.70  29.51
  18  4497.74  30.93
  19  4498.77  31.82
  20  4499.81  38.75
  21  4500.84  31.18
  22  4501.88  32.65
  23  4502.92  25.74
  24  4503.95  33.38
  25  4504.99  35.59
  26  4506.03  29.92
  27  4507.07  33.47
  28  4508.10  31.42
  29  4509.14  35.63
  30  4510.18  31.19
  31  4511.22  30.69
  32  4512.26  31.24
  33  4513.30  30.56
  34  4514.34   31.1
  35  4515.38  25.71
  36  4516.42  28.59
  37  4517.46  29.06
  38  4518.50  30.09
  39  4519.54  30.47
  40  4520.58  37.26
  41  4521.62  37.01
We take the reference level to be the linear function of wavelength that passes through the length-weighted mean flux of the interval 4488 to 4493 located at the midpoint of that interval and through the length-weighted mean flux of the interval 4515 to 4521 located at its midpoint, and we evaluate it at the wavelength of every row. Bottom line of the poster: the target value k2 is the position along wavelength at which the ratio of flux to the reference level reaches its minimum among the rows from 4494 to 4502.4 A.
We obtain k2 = 4494.63 A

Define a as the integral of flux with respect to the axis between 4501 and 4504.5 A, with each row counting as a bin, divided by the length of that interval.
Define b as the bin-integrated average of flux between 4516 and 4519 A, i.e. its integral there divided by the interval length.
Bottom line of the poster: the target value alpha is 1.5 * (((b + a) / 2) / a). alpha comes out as 1.47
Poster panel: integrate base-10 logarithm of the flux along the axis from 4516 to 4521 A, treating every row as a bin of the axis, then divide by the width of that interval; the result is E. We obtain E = 1.49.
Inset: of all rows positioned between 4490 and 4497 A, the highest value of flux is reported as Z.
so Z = 31.85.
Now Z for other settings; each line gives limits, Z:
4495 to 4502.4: 38.75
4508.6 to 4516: 35.63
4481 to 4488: 29.19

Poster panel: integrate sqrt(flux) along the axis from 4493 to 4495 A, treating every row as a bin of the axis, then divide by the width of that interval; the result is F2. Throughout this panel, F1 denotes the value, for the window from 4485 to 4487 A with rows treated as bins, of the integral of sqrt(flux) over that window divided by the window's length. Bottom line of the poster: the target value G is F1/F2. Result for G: 1.04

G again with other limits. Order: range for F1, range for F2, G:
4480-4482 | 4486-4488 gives 0.94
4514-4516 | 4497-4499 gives 0.95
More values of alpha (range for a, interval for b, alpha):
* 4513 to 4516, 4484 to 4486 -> 1.49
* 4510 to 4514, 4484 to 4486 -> 1.44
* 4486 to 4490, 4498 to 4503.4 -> 1.57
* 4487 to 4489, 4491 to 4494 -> 1.55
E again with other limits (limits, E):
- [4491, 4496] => 1.44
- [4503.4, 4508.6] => 1.52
